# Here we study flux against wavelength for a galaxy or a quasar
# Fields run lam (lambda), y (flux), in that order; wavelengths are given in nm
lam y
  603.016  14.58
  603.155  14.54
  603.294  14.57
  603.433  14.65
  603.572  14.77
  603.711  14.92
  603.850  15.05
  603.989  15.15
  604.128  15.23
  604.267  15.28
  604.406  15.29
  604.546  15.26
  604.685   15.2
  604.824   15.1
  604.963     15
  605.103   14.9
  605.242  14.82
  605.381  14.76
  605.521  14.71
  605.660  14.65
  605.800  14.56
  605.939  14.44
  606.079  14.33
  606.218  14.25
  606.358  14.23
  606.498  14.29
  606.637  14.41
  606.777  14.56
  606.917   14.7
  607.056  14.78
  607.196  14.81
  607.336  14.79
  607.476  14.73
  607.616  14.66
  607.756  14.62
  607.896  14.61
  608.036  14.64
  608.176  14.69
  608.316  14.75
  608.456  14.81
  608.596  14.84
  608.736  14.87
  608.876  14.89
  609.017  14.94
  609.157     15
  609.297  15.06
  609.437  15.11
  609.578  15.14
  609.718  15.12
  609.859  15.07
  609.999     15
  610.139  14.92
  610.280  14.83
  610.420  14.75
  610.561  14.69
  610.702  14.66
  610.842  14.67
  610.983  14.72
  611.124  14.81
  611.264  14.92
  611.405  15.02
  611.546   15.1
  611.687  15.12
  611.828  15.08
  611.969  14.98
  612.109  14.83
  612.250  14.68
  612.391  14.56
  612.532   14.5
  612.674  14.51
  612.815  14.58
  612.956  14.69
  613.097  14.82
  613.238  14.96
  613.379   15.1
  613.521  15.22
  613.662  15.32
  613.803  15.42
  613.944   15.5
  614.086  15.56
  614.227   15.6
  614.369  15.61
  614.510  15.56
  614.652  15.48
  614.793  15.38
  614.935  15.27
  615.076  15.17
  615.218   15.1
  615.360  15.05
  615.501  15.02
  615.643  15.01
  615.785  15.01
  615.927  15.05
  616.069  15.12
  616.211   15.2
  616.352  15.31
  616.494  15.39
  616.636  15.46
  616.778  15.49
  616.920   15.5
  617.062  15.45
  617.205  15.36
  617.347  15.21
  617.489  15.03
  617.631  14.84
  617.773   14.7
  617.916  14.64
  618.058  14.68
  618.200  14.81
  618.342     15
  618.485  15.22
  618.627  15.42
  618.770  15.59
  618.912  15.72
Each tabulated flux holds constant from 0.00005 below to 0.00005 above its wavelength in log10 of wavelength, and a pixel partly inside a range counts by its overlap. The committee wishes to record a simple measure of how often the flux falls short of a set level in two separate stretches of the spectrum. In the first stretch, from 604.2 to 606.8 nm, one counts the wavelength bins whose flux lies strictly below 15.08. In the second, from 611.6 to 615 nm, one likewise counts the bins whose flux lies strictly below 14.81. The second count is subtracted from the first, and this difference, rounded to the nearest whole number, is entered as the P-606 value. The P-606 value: 8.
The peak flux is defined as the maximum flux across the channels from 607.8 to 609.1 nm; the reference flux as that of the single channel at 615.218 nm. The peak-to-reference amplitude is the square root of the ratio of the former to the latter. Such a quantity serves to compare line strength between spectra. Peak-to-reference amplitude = 0.99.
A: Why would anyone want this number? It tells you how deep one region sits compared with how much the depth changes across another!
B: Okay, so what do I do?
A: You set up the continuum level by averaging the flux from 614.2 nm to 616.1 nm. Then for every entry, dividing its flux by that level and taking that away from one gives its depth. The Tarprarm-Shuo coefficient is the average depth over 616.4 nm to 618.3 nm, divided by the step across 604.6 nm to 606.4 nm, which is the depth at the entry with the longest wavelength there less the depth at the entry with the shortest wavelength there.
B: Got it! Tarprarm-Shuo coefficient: 0.1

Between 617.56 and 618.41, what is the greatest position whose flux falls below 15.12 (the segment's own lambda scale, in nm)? 618.342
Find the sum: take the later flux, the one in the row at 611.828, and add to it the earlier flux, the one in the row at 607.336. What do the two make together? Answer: 29.9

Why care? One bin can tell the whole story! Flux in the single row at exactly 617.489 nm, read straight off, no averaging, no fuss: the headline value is 15.03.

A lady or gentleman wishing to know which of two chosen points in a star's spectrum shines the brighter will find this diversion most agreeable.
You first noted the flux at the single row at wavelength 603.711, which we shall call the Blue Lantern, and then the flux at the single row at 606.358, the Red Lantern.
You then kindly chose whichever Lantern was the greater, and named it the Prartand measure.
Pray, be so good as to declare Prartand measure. 14.9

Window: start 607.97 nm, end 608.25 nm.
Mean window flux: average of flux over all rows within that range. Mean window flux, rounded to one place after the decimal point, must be 14.7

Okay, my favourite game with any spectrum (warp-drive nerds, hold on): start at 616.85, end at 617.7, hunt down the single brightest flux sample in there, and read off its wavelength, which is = 616.920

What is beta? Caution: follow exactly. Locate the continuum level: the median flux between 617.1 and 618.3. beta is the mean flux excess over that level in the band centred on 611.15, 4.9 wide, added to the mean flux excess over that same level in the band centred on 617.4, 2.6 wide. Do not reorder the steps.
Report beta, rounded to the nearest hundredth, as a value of 0.38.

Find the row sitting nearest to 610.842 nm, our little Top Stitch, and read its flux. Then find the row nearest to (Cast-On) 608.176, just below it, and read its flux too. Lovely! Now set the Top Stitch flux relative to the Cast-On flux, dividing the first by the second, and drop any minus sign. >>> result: 1.00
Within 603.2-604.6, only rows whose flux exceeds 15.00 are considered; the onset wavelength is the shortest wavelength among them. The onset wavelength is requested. 603.850 nm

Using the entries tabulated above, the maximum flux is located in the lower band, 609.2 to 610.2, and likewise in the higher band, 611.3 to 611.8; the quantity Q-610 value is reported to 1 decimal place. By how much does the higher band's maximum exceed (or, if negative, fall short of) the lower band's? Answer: 0.0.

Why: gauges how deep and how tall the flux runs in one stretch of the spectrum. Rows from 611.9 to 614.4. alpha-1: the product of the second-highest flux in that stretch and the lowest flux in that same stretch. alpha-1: 226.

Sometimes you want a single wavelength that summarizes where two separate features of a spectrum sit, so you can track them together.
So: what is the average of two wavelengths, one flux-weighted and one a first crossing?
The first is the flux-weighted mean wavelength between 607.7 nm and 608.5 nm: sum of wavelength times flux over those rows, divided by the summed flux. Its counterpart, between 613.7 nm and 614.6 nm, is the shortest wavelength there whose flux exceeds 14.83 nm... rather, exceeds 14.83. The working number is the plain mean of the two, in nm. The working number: 610.96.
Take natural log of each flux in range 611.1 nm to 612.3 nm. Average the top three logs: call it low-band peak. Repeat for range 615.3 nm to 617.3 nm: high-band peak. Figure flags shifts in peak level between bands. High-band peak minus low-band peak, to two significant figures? 0.025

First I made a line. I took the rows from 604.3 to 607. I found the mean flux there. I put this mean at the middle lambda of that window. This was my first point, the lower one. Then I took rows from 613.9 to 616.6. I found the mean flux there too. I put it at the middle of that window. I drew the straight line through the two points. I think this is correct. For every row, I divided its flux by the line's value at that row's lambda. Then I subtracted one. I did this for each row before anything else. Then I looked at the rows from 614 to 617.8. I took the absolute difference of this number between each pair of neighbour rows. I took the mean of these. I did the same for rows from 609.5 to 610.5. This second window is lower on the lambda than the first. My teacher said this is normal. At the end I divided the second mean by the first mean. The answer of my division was 0.98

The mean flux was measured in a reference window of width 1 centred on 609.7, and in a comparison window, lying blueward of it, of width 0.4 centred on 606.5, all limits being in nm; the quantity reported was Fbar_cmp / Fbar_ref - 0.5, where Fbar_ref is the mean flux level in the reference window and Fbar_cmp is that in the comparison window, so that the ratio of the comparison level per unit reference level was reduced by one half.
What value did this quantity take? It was 0.450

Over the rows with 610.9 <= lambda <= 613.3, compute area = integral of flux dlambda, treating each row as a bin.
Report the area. 36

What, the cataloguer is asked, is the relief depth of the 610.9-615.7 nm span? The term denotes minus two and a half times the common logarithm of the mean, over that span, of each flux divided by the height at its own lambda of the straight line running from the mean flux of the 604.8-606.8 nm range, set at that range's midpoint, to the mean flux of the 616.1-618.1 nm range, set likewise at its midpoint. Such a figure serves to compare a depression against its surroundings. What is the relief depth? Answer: -0.007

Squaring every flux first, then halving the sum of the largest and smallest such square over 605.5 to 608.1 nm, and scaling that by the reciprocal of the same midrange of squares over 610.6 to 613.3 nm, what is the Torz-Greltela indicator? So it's 0.96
